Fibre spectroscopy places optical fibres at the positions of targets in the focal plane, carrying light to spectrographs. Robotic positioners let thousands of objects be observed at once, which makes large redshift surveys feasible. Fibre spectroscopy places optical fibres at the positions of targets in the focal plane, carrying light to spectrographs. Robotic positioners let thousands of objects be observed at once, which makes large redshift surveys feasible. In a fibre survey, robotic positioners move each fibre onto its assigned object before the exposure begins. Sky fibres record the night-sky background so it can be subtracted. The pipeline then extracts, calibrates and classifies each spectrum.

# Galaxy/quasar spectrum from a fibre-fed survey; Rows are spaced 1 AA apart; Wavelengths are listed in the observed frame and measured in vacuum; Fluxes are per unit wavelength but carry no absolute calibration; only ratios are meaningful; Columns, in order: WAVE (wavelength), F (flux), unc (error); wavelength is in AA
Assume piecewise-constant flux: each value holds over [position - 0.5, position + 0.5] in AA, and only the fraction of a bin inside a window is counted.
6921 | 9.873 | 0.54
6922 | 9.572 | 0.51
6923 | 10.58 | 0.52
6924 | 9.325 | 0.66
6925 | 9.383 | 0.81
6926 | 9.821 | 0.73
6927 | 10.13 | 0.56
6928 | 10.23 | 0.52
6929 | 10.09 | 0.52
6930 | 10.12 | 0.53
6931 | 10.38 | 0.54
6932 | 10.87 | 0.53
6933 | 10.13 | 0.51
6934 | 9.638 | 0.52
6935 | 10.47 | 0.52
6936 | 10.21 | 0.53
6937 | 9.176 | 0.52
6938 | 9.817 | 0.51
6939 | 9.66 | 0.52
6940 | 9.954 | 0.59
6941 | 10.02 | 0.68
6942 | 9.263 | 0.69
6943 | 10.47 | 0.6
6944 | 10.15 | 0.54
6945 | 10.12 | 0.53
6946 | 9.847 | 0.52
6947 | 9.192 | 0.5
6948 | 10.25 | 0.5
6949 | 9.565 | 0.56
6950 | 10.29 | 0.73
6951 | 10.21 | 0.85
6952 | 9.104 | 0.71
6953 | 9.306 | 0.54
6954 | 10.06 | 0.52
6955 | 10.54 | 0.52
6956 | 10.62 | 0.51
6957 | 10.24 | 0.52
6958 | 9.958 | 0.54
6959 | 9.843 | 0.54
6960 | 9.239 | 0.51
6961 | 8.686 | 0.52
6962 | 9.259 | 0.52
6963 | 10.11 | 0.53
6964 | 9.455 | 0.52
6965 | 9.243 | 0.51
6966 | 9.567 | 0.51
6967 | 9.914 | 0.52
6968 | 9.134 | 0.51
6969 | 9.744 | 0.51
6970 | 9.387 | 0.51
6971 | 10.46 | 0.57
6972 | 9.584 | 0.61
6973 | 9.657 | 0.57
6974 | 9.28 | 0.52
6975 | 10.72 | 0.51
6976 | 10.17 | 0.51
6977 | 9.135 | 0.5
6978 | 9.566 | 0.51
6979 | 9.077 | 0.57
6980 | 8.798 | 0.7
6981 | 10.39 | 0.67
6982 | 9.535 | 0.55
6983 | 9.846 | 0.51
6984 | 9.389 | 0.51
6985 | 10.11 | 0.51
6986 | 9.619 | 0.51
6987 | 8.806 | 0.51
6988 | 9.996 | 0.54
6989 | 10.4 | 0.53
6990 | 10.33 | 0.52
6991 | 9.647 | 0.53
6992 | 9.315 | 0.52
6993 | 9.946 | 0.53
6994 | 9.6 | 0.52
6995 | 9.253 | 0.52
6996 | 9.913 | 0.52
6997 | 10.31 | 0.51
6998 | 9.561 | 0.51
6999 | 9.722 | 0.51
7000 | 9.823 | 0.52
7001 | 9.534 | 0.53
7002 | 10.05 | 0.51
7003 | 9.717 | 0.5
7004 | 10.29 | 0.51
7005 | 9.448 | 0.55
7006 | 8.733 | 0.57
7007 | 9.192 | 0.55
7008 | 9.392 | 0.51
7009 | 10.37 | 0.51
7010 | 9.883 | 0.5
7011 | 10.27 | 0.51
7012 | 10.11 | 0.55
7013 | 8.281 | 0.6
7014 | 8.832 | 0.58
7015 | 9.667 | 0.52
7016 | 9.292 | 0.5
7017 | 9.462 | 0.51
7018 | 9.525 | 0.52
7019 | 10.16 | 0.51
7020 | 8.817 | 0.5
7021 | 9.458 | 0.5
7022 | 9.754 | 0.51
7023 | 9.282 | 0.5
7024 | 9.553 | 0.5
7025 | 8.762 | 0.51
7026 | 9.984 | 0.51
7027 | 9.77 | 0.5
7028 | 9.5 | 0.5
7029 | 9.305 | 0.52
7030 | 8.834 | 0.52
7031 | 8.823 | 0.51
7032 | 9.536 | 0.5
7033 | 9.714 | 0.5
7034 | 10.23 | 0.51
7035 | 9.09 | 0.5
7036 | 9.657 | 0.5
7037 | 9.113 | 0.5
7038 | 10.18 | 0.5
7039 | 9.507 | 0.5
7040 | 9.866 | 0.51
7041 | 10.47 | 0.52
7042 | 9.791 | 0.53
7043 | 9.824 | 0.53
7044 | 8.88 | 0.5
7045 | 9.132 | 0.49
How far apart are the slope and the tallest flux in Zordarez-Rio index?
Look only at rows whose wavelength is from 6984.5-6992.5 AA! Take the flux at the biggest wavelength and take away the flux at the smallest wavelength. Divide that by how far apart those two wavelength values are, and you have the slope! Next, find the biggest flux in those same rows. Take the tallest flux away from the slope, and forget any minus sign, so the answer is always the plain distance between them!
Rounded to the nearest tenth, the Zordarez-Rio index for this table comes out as 10.5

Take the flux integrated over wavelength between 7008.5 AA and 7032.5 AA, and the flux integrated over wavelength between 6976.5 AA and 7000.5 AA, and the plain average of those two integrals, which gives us 230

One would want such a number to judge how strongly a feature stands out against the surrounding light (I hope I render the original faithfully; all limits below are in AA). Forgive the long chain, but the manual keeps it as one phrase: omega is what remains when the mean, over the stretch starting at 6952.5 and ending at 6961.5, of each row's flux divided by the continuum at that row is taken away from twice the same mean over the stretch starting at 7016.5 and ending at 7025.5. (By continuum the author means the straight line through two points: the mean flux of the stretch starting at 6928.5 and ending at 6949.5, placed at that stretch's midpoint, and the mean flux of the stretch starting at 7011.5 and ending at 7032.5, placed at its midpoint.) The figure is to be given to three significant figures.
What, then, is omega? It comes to 1.01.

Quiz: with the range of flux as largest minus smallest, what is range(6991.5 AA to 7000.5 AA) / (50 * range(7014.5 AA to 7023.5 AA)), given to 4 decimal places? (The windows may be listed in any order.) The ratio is 0.0157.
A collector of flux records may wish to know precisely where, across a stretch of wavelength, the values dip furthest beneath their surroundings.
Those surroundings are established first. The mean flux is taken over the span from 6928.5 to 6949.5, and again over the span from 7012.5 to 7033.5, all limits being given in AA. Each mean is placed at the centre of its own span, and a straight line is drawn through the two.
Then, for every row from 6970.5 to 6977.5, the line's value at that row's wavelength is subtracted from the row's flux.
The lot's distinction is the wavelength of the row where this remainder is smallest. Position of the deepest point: 6977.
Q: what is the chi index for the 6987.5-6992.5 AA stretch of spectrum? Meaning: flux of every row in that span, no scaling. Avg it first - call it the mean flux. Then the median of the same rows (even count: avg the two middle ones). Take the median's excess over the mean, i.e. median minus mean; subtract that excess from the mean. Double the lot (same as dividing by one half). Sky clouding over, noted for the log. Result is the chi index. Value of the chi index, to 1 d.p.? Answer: 19.8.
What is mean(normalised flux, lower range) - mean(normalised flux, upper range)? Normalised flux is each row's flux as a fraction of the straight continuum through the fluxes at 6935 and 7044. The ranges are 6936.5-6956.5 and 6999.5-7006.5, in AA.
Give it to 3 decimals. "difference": -0.059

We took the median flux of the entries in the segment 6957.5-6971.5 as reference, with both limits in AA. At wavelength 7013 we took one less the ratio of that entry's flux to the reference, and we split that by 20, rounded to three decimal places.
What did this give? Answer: 0.006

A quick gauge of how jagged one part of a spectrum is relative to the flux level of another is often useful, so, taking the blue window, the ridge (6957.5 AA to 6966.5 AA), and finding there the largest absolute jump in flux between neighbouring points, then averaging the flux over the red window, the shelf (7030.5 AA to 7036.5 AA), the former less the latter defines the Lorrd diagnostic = -8.66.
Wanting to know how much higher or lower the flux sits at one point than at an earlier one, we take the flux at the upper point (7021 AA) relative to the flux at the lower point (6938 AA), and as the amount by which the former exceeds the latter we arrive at -0.36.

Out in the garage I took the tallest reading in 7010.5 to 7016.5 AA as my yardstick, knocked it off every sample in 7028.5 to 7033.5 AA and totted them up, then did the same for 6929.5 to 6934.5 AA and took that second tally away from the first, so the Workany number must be -4.9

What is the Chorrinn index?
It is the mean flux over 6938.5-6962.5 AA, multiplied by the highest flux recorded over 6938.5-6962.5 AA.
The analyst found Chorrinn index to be 104.4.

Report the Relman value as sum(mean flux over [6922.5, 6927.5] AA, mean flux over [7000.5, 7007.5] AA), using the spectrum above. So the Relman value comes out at 19.4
